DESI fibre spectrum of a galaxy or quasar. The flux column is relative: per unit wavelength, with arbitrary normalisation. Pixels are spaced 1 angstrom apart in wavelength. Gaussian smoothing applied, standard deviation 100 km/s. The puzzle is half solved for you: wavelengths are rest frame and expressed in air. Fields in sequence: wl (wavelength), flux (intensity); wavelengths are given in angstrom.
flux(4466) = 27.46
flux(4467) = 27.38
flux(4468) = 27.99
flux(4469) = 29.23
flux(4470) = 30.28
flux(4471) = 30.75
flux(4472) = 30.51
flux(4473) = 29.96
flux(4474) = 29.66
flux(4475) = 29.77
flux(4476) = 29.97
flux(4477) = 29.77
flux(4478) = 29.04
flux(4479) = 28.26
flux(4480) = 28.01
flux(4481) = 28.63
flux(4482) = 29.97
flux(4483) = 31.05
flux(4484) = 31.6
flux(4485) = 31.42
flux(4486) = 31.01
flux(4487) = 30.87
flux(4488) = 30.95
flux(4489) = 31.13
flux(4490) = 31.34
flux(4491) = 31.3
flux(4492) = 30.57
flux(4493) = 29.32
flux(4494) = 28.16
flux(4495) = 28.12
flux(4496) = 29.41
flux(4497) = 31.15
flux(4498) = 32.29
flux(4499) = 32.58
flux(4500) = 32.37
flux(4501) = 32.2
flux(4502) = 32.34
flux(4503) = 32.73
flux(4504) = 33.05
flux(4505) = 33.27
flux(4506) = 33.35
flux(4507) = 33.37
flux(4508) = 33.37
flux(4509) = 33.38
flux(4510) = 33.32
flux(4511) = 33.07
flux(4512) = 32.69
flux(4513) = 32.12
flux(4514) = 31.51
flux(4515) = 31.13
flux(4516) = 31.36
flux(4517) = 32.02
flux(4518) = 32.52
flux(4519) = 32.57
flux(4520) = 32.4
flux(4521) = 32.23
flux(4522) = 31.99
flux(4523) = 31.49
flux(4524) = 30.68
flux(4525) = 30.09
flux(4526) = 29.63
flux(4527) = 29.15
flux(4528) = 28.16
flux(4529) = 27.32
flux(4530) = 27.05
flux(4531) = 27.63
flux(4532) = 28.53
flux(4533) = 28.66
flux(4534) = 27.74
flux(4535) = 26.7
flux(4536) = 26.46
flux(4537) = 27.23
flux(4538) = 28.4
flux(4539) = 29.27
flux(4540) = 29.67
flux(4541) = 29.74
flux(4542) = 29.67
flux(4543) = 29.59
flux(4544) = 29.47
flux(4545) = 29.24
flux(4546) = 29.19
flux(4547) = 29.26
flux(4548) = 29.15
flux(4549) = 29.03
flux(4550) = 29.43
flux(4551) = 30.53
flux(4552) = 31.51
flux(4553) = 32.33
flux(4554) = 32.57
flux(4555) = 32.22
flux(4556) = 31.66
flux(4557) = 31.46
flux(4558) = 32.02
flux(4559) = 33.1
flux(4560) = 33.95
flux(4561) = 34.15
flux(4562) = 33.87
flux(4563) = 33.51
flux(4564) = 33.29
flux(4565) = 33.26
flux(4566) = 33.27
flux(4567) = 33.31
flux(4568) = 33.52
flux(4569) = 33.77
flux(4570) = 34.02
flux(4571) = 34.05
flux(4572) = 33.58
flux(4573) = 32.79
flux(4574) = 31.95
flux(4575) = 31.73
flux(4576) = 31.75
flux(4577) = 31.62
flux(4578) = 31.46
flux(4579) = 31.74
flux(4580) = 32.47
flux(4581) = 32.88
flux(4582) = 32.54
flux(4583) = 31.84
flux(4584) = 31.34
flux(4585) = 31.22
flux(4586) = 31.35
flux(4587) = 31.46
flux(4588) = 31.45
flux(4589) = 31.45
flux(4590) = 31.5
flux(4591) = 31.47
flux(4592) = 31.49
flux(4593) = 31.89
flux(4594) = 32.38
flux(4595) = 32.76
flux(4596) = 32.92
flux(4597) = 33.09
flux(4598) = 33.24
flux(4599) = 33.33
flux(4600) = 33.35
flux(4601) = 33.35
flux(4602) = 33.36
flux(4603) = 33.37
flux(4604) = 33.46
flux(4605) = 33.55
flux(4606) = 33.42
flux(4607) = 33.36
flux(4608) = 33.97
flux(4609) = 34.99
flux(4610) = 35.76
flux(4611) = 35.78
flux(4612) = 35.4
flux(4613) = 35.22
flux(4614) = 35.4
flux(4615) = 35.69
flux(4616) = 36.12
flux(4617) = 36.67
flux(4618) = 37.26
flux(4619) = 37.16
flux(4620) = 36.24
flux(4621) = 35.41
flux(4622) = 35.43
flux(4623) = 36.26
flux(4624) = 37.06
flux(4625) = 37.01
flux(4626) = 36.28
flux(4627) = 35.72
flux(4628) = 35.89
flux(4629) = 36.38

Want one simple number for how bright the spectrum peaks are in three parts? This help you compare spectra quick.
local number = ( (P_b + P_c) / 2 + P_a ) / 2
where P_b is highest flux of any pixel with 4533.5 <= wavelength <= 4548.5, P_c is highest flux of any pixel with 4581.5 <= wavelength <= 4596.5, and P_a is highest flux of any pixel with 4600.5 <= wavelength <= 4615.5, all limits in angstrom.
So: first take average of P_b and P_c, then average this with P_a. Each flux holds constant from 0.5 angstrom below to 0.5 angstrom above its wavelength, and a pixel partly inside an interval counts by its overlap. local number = 33.6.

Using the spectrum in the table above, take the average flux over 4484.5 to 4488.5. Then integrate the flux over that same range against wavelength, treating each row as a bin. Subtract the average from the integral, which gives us 93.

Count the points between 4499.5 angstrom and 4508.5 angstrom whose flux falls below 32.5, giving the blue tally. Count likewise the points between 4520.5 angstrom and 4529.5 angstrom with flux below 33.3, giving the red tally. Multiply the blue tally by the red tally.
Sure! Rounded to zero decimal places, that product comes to 27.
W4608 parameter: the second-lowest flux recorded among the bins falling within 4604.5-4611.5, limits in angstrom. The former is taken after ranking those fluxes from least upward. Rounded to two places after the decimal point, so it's 33.42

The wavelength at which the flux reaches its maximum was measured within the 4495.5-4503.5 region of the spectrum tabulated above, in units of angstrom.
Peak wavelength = 4503 angstrom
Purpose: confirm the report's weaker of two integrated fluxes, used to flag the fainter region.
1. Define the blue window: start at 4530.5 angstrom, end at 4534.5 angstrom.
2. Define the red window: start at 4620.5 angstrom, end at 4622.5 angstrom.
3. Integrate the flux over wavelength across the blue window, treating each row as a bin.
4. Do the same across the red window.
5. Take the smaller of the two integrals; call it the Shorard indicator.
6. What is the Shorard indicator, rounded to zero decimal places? 71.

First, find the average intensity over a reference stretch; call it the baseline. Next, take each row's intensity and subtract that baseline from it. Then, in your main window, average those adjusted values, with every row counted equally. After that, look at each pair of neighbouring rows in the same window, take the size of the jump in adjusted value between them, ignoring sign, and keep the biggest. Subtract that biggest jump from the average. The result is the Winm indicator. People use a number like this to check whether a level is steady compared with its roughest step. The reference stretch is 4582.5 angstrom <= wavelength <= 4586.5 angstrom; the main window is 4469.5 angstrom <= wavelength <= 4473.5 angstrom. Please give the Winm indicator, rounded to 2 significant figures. -1.6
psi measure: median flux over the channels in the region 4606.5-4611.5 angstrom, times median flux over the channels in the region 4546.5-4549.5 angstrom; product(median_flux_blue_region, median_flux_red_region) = 1020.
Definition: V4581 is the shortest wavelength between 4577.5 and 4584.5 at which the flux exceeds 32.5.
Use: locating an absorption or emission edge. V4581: 4581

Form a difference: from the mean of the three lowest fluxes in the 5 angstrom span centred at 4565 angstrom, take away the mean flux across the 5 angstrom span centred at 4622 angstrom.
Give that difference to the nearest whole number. -3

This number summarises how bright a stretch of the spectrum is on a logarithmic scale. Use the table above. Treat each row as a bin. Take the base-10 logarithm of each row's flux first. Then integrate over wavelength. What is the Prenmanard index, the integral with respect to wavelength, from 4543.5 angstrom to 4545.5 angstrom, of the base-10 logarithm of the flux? 2.94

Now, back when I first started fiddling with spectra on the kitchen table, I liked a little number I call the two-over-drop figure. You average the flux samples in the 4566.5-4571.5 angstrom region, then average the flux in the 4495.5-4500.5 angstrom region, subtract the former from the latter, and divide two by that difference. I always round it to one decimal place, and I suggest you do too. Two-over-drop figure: -0.9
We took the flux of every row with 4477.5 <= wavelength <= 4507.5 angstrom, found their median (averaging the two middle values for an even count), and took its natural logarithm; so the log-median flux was 3.44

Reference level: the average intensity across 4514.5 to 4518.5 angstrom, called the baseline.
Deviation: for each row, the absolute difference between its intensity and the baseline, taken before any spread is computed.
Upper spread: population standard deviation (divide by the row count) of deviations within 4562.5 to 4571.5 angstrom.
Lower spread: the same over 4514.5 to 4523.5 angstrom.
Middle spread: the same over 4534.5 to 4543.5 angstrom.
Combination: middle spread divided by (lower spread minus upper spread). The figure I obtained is -14.4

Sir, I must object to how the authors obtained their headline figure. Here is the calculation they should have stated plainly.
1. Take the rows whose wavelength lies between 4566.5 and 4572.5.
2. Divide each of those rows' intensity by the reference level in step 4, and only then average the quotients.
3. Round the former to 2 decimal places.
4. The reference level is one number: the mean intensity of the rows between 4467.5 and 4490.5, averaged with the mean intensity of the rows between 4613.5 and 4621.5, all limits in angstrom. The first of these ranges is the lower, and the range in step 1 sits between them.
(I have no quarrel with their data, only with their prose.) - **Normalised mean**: 1.02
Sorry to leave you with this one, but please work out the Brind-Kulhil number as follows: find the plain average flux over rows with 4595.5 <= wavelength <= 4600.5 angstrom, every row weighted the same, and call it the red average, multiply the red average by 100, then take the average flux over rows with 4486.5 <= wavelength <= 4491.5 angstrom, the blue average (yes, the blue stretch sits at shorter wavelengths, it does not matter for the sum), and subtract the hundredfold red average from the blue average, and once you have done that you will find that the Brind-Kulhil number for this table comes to -3287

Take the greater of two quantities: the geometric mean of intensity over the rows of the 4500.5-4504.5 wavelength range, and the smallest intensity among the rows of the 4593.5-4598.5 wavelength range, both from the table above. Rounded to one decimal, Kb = 32.6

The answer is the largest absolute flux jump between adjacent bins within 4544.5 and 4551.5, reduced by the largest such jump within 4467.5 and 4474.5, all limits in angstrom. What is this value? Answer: -0.1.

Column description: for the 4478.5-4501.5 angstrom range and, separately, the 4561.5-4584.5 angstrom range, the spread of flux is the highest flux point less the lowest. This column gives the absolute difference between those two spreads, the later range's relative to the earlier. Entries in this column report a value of 1.9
